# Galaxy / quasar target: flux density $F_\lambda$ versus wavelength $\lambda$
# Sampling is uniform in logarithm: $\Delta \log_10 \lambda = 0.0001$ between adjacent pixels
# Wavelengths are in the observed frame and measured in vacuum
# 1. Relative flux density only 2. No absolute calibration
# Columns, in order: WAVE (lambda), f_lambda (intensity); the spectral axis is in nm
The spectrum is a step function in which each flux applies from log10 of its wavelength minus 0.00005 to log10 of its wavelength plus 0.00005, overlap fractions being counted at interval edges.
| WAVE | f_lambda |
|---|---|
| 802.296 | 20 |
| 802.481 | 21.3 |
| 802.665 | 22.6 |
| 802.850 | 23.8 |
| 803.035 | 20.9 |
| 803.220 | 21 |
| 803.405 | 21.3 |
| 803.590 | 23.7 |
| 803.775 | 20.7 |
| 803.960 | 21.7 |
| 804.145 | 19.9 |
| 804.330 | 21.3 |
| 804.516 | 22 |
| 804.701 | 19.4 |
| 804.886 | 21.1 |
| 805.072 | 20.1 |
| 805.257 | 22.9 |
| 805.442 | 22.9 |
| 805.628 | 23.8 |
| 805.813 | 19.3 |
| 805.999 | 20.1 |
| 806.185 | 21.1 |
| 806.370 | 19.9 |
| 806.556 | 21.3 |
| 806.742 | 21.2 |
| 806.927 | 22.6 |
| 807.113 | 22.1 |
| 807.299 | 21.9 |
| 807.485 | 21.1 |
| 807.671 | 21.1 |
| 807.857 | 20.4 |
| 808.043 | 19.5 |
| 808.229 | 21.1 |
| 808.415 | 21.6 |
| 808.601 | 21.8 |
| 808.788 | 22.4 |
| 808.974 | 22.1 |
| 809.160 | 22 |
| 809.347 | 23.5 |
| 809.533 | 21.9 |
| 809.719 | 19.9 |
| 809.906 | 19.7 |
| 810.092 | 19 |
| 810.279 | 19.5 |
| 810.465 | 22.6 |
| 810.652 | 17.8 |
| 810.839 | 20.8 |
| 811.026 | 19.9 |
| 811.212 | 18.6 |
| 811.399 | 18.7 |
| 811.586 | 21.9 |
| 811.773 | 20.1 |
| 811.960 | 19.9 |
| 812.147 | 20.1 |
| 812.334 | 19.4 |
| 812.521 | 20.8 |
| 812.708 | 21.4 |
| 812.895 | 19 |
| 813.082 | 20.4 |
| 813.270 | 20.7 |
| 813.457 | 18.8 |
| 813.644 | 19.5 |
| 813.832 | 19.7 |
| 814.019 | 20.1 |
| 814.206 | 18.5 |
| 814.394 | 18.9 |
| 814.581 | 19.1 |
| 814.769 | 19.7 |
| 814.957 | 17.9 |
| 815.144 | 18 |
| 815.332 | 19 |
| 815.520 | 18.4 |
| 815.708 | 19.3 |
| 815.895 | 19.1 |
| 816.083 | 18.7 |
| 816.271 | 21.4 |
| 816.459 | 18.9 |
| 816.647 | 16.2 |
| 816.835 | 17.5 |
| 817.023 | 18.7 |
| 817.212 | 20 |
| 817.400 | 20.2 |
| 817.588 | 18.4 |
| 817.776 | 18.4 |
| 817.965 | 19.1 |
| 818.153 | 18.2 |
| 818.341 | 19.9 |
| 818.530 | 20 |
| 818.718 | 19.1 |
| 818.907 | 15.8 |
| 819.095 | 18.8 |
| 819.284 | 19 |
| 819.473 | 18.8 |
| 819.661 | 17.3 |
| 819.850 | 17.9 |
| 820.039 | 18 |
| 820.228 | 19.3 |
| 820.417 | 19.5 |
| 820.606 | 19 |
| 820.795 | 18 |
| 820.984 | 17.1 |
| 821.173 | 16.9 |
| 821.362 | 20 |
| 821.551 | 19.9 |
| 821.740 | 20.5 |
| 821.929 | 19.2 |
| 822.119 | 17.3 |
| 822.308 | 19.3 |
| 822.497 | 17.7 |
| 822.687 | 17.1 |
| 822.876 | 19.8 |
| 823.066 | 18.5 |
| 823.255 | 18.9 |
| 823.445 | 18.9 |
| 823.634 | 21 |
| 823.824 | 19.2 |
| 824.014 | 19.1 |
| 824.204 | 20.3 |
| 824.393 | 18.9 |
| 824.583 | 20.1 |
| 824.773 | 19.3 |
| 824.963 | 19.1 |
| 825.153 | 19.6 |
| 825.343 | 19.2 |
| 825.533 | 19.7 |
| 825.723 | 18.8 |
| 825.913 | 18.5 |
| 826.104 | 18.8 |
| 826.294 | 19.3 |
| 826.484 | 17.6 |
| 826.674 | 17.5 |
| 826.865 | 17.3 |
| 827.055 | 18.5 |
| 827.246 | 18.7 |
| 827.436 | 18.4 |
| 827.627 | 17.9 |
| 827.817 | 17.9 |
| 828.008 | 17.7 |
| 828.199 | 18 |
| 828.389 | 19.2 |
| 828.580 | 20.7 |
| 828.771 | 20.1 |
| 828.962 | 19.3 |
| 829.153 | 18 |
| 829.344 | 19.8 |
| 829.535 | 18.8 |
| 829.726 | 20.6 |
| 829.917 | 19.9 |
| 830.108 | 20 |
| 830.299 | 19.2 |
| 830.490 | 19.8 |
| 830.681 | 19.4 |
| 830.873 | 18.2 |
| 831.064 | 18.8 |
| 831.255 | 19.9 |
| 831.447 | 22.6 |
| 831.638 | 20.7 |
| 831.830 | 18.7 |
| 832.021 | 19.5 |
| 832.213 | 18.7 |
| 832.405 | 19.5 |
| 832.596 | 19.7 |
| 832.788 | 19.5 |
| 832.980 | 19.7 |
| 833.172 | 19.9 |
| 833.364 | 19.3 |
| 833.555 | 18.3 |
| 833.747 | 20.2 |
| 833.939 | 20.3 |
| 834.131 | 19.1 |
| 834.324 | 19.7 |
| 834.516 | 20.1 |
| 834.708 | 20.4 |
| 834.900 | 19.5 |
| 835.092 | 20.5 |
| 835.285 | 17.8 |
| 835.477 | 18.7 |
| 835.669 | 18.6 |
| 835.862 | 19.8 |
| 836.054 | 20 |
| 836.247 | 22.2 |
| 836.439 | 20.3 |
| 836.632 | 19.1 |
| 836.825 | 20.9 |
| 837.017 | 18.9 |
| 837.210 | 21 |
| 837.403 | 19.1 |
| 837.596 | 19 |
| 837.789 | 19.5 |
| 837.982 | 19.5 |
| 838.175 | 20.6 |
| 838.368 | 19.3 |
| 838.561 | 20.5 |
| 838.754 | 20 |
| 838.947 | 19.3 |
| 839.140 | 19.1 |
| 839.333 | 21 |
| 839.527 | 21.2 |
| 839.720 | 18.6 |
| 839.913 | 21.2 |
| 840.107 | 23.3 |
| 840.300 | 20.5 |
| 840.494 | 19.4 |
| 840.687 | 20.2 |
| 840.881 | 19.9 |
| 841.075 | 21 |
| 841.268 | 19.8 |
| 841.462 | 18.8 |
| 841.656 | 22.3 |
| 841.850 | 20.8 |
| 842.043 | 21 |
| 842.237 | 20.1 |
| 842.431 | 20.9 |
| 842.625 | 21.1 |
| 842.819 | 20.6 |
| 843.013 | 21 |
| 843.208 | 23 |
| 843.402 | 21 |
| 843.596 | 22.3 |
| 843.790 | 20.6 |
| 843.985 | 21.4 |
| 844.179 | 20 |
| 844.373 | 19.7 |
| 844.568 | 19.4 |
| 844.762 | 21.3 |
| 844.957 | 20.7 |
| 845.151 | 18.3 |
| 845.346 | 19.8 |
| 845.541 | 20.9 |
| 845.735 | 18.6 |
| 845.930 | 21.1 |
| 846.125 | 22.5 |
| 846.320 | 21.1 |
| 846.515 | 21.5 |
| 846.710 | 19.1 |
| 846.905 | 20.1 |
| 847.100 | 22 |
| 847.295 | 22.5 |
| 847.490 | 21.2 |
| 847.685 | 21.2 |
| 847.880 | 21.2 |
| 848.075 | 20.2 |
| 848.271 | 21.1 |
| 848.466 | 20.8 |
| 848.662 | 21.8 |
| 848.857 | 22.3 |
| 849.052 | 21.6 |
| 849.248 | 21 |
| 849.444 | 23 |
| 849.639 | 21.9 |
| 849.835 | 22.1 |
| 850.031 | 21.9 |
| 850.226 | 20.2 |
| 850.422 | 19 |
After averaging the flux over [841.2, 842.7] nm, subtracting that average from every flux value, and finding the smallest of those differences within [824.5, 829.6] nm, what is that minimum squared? 11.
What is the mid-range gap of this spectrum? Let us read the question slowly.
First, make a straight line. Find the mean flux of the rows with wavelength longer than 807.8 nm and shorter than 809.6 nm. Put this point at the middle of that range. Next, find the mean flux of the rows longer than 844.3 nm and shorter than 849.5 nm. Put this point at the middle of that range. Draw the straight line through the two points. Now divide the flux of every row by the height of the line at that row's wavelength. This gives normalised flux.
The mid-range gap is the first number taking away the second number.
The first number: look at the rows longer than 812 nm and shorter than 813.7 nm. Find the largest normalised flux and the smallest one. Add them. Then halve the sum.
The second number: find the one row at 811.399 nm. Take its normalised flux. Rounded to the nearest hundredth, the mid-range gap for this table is 0.07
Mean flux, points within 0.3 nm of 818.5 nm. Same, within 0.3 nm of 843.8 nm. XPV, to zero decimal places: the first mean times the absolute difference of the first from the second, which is 35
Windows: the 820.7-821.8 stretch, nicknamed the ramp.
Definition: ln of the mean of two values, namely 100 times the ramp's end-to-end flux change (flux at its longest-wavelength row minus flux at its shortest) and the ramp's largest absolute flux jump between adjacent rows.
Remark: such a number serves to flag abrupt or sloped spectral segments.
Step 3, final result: 4.8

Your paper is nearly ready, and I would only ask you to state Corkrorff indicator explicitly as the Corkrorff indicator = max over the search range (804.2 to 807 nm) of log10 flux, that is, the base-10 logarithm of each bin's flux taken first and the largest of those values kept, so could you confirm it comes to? 1.38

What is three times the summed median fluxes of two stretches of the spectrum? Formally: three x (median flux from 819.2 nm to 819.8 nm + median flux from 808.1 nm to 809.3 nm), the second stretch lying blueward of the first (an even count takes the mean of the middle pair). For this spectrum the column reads 122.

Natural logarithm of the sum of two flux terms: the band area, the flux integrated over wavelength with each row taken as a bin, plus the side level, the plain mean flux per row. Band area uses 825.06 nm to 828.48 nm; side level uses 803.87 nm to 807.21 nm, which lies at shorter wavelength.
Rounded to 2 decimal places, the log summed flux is 4.44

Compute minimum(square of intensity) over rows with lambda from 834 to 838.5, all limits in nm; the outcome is 317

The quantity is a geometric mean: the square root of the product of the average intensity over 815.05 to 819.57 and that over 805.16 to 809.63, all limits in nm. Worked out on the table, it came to 20.1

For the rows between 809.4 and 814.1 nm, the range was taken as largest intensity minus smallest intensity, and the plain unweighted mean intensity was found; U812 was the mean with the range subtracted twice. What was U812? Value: 10.4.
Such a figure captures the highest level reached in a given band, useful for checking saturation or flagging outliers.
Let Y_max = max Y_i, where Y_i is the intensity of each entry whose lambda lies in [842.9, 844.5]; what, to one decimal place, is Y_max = 23.0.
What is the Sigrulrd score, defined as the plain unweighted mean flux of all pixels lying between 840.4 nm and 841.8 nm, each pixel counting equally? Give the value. 20.2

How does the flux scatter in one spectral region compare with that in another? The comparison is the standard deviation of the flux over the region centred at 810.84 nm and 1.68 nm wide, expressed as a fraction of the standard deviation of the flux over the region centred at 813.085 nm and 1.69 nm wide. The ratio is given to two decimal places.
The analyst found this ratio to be 1.80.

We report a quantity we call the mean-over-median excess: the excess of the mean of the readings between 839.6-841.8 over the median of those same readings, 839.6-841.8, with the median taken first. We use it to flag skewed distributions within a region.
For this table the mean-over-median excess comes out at 0.3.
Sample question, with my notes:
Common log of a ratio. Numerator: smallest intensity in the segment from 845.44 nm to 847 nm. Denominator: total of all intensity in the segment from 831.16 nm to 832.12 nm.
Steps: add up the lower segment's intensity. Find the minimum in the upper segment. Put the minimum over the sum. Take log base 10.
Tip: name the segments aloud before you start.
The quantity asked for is -0.74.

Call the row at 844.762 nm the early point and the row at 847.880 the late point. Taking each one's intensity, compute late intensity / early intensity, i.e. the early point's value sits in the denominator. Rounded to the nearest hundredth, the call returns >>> 1.00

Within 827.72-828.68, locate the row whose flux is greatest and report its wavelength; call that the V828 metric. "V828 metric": 828.580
